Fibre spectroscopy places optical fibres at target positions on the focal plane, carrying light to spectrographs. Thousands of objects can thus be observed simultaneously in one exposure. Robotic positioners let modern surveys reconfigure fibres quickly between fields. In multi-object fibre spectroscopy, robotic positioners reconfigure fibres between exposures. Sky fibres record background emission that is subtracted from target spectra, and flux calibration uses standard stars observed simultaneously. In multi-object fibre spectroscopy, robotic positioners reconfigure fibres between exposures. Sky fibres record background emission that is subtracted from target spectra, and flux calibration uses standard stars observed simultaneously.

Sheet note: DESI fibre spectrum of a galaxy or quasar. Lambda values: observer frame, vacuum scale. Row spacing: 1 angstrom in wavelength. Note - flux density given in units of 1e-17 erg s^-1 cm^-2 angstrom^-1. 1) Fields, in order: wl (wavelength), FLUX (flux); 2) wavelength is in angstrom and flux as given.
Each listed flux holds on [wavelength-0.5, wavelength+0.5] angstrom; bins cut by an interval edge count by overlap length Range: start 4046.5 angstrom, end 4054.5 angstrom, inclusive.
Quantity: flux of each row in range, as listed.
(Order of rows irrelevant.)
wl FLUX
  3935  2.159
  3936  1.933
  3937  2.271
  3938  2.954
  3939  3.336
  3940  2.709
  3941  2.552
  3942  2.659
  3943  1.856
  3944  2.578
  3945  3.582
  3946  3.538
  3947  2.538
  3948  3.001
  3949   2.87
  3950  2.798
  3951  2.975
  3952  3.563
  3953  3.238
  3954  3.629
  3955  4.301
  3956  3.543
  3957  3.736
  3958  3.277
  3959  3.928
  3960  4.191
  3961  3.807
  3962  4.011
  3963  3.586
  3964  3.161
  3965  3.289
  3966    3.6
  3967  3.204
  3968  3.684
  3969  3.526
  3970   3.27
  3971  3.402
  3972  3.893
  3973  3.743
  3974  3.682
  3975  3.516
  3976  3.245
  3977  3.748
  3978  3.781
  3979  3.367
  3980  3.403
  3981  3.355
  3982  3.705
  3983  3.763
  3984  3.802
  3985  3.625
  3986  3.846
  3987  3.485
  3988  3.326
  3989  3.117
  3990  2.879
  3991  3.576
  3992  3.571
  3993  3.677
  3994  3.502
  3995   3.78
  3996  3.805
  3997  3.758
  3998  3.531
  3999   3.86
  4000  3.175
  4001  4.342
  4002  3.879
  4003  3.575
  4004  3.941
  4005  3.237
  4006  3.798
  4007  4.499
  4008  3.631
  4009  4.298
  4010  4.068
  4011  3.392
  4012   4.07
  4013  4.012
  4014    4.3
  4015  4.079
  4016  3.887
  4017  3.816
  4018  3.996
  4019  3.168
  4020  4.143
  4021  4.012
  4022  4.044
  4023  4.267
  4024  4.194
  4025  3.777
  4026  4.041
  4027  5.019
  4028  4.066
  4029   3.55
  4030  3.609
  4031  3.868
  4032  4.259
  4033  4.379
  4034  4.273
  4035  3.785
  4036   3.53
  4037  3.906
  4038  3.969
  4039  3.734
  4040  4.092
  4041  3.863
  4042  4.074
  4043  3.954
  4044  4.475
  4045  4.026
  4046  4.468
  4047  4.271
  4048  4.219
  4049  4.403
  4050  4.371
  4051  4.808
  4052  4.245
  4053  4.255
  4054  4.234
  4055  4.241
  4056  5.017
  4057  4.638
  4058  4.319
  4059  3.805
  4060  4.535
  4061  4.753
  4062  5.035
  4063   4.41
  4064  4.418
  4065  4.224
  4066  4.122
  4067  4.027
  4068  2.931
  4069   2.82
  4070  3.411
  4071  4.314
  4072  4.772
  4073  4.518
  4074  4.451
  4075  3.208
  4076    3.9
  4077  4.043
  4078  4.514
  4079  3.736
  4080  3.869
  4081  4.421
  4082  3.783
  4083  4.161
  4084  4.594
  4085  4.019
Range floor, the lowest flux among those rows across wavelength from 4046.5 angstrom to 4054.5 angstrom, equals 4.219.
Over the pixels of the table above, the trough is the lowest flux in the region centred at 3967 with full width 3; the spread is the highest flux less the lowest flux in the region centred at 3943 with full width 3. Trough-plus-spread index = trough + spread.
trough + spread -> 4.0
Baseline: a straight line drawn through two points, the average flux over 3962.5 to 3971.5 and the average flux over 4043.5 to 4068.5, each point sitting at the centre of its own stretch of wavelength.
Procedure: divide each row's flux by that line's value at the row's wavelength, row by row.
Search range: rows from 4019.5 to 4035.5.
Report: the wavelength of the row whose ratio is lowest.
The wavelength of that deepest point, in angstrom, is 4029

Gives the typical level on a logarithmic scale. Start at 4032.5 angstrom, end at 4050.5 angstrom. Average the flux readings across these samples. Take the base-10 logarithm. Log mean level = 0.61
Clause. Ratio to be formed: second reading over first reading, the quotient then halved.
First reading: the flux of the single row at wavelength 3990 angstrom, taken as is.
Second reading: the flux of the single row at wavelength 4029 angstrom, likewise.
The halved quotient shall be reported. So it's 0.617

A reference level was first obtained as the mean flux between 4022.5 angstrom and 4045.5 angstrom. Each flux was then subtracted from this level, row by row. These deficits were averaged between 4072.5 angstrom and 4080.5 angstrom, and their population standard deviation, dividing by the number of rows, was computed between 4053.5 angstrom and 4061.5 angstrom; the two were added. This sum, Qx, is 0.35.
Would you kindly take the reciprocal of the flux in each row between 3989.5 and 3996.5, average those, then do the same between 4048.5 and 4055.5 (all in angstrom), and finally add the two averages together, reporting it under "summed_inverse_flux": 0.51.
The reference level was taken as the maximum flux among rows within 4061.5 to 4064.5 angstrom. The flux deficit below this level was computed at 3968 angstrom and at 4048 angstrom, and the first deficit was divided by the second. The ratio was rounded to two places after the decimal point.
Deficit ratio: 1.66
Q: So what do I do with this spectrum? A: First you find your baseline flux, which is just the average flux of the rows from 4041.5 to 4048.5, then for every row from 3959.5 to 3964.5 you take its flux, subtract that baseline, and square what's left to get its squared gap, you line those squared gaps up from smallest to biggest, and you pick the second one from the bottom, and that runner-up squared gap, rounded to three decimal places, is 0.041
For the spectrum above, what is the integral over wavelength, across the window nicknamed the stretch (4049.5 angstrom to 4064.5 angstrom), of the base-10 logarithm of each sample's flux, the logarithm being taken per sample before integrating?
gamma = 9.7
